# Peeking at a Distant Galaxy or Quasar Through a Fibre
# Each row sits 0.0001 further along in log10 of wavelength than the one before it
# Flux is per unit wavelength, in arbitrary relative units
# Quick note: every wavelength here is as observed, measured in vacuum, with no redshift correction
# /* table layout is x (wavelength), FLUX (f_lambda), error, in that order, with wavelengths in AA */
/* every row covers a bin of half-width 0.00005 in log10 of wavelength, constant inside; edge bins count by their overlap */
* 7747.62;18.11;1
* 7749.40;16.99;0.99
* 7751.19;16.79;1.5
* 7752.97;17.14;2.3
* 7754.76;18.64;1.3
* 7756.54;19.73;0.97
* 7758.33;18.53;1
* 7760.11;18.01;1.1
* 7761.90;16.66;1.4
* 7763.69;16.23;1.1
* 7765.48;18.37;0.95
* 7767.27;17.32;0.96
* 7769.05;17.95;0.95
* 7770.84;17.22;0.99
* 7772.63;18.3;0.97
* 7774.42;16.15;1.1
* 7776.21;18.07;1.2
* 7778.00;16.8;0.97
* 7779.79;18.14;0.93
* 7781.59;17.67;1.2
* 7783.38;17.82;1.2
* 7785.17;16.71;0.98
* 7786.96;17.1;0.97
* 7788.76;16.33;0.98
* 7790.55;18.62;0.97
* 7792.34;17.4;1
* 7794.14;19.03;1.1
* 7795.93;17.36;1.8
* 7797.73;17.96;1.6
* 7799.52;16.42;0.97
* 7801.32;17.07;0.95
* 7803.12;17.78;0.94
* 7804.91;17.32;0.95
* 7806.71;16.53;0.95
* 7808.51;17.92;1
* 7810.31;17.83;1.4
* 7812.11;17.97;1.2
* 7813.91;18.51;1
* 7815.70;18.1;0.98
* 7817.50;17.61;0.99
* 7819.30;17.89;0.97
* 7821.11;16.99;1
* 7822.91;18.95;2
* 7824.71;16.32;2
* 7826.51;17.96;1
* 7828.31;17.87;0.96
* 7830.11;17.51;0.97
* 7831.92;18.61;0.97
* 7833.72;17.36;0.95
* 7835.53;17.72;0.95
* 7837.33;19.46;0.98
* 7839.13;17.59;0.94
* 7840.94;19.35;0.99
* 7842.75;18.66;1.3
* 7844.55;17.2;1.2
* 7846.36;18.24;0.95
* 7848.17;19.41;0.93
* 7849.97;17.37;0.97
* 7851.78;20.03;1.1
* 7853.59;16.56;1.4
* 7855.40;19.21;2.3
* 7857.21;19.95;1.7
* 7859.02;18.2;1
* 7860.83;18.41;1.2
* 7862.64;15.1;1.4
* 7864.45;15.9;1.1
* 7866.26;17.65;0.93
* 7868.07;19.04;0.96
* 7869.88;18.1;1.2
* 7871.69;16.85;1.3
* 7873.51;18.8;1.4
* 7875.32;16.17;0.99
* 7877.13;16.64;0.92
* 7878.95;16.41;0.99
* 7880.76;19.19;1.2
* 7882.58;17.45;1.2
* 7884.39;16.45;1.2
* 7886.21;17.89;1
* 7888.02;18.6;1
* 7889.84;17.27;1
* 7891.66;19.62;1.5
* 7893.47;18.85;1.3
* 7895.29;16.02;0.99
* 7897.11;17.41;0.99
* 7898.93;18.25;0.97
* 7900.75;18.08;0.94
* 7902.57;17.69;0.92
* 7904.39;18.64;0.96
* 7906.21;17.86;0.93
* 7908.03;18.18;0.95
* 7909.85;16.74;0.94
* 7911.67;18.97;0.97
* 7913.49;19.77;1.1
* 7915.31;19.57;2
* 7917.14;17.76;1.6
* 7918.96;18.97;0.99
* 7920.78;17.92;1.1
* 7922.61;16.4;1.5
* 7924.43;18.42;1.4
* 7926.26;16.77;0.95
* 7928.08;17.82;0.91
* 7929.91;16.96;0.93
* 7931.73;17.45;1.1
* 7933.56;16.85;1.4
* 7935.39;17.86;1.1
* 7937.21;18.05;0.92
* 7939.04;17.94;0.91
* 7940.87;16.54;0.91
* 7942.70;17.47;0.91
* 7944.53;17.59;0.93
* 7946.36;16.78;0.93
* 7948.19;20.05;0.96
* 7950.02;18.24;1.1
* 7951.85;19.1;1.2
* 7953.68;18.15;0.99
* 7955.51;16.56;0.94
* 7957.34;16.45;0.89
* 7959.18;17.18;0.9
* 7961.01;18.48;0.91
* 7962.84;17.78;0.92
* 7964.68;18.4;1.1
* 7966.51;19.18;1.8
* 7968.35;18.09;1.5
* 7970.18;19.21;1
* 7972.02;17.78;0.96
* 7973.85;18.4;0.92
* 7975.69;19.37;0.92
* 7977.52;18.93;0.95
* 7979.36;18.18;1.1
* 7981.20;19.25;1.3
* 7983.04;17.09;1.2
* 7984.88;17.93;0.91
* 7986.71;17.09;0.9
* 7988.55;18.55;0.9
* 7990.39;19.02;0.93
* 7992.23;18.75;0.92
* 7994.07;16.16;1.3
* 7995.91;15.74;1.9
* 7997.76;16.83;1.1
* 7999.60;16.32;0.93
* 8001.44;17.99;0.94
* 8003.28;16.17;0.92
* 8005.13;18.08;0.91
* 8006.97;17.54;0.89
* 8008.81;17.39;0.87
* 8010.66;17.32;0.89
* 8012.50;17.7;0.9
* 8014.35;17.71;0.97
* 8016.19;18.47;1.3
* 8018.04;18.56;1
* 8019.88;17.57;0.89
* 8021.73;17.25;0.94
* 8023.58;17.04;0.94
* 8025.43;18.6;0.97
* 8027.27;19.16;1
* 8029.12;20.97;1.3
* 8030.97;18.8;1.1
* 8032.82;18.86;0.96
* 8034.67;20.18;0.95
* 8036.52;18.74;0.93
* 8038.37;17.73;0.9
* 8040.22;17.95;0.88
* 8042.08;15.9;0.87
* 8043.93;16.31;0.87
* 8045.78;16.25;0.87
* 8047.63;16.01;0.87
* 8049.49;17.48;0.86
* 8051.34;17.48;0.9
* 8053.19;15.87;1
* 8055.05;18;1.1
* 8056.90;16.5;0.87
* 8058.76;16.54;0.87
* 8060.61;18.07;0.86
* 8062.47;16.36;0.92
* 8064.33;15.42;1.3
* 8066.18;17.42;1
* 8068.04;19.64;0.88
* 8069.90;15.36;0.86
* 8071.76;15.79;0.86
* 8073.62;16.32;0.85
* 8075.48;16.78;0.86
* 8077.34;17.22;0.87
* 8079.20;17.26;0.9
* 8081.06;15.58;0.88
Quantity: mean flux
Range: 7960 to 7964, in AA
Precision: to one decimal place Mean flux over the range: 18.1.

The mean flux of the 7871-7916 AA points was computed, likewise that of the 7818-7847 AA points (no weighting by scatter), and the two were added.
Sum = 35.9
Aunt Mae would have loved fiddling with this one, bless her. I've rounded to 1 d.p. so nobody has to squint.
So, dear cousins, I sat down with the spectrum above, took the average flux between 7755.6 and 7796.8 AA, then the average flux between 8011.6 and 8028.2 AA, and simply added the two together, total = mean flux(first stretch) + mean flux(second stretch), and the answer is 35.6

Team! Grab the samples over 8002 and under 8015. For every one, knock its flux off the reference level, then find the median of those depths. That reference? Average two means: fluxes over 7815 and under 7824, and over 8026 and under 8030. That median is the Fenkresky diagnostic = 1.4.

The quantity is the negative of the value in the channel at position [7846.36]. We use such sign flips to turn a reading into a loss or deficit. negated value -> -18.2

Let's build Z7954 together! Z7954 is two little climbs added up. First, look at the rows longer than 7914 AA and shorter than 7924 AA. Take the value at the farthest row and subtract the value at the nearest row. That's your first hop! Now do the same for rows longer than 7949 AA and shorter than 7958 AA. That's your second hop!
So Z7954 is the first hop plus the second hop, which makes -5.0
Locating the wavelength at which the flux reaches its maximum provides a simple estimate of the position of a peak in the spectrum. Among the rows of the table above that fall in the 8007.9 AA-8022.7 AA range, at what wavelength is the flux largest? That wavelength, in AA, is 8018.04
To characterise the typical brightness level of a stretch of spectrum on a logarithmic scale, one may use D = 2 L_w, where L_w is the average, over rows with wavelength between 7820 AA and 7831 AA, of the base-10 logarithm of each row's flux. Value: 2.49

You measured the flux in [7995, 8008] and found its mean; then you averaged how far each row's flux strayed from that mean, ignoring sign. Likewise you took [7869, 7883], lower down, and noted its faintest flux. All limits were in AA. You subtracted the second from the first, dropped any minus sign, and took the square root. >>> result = 3.92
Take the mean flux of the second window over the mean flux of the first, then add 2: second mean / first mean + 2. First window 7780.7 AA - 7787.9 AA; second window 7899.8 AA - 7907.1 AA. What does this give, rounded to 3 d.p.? 3.043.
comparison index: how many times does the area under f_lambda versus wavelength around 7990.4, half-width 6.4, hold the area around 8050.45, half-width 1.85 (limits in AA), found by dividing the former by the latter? 3.5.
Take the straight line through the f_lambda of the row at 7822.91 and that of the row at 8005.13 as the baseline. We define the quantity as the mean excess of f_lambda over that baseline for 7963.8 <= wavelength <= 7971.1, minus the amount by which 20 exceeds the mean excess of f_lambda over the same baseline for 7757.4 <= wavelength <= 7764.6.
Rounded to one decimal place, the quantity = -21.4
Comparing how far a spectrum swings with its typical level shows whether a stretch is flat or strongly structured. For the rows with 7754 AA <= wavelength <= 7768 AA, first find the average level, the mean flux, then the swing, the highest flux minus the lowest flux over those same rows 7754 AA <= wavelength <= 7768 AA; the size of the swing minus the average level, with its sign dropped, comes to 14.4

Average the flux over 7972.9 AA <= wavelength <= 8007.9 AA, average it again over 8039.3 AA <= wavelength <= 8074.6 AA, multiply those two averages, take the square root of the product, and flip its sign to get -17.3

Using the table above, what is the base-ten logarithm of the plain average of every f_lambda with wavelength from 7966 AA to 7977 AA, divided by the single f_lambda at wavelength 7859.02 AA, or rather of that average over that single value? 0.011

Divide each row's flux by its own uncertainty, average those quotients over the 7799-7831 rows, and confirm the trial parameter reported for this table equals 16.5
